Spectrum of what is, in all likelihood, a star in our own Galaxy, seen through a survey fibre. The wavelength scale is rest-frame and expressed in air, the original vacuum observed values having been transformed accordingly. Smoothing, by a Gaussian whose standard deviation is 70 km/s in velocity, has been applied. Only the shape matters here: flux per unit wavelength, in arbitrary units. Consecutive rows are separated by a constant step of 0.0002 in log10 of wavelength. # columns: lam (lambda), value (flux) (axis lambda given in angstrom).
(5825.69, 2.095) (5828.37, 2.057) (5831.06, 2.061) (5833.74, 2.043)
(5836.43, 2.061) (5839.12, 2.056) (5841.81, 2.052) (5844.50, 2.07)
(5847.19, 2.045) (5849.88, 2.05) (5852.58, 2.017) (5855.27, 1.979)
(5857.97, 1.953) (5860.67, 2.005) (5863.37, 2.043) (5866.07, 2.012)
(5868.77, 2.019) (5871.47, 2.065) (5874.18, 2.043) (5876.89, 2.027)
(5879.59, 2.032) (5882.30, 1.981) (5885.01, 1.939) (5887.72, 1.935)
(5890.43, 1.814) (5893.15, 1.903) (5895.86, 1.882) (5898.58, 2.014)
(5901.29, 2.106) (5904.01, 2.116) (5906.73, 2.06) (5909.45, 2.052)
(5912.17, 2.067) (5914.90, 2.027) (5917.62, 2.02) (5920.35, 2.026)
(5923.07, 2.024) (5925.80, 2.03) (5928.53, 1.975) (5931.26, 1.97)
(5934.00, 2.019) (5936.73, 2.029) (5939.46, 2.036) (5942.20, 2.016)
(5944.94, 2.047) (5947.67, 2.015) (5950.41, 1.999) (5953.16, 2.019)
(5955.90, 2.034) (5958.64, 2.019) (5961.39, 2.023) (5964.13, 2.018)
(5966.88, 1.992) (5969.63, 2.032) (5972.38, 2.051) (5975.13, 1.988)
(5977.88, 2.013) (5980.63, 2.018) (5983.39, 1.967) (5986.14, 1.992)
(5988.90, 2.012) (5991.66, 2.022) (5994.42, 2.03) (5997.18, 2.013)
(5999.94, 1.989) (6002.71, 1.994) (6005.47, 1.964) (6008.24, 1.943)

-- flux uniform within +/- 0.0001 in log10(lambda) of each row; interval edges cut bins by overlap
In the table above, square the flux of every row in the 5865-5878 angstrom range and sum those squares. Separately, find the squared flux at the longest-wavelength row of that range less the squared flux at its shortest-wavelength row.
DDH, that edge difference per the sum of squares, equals 0.0029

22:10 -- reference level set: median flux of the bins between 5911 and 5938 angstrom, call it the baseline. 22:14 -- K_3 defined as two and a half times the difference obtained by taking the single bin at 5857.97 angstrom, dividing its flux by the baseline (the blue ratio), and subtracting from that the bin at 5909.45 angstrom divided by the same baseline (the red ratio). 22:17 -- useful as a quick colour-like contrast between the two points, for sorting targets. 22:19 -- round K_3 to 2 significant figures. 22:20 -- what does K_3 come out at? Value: -0.12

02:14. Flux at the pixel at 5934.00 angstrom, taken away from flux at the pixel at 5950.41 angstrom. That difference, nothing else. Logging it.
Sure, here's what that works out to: -0.020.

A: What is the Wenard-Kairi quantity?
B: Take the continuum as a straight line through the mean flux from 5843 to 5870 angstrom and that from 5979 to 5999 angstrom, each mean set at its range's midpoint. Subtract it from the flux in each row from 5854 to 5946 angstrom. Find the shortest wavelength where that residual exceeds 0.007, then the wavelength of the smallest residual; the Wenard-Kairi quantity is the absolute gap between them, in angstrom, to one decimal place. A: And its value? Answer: 27.1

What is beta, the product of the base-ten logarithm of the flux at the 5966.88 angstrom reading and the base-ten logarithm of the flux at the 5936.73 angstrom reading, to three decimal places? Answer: 0.092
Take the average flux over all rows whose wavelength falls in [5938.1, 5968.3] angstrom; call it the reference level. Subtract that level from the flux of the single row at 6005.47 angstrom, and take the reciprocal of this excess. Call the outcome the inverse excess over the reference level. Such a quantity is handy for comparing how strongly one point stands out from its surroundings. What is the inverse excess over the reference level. -18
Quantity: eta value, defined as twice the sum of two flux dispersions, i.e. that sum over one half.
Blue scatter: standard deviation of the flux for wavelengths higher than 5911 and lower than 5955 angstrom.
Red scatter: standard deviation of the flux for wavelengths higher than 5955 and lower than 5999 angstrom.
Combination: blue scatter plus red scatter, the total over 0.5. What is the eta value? 0.09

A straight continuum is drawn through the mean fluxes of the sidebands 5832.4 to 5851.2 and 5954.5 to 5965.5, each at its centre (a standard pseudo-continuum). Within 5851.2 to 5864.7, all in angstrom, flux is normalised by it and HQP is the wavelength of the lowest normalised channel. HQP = 5857.97 angstrom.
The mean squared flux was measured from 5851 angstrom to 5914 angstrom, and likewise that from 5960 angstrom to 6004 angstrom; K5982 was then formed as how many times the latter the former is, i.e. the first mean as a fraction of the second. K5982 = 0.99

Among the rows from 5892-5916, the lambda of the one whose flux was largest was 5904.01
